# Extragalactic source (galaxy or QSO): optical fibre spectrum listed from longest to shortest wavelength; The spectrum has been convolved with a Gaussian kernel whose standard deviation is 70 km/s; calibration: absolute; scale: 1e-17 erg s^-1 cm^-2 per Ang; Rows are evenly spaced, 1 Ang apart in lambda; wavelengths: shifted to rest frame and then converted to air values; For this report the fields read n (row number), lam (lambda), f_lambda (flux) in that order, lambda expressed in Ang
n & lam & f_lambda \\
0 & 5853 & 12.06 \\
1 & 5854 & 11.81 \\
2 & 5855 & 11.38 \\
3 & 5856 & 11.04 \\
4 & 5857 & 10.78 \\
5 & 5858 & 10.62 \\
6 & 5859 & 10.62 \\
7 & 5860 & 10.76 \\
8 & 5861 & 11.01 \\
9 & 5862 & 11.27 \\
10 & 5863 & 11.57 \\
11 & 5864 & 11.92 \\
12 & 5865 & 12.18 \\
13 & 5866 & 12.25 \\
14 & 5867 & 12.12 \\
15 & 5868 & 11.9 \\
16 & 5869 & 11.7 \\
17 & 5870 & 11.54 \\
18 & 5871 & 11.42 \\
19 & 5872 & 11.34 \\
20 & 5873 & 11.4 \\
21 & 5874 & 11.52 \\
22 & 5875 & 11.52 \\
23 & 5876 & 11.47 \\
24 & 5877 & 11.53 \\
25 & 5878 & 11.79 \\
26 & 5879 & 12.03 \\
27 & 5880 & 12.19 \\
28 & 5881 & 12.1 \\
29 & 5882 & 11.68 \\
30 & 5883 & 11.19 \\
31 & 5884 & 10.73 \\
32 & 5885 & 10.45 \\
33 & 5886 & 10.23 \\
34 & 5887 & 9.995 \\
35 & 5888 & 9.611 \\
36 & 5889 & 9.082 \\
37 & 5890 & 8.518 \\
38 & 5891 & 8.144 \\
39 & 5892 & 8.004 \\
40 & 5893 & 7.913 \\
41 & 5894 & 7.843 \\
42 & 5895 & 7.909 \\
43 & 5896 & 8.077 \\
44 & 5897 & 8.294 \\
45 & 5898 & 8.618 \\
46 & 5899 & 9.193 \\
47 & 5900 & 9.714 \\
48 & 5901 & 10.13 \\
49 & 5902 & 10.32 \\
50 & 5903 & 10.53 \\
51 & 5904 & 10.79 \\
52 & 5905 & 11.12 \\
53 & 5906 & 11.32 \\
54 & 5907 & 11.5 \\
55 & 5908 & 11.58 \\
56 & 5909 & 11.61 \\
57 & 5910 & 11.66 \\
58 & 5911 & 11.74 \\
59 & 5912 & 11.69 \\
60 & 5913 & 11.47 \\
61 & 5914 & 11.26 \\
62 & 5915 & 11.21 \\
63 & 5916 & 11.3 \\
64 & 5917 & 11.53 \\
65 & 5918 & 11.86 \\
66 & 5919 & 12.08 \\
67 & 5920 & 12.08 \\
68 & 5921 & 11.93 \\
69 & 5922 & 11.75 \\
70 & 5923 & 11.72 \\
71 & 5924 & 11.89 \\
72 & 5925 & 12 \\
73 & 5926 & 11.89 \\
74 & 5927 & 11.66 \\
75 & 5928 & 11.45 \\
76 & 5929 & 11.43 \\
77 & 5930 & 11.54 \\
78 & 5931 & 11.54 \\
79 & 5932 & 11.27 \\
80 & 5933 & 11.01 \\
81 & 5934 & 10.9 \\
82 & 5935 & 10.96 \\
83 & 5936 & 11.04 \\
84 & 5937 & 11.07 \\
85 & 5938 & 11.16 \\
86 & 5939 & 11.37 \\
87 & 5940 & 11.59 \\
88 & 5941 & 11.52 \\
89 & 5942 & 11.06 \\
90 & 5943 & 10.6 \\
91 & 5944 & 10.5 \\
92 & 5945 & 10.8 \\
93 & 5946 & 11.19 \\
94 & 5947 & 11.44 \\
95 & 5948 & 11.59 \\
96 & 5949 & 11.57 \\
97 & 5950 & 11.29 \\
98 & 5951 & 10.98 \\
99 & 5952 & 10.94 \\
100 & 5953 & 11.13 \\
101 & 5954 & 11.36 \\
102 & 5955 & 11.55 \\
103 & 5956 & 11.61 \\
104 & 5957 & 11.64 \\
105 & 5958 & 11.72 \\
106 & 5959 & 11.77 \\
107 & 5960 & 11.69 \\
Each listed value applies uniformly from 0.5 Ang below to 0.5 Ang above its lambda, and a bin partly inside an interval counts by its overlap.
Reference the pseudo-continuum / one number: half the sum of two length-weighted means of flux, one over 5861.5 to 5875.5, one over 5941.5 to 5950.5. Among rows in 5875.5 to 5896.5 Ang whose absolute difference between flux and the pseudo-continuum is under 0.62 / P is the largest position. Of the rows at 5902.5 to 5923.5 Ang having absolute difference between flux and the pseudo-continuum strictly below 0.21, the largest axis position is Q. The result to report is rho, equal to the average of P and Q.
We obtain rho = 5900.0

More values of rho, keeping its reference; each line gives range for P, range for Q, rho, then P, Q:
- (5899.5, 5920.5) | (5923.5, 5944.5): 5929.5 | 5918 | 5941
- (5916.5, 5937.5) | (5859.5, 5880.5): 5907.0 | 5937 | 5877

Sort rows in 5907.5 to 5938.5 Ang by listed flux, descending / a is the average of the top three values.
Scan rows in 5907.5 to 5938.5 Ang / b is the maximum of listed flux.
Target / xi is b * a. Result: 146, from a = 12.05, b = 12.08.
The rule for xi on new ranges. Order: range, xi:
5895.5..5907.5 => 130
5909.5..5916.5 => 137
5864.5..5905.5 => 150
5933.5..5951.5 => 134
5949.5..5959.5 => 138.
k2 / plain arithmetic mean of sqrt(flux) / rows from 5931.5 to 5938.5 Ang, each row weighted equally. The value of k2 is 3.33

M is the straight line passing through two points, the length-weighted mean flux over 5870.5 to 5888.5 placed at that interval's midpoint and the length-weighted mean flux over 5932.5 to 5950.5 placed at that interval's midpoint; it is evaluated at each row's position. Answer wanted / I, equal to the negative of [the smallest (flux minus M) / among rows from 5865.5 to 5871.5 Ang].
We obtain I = -0.2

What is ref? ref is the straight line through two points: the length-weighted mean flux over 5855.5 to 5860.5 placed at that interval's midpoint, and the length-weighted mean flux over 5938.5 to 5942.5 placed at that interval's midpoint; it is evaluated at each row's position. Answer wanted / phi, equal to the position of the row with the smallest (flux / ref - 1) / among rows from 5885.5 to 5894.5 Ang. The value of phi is 5894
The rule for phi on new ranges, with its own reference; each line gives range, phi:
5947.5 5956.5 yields 5952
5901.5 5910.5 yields 5902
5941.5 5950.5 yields 5944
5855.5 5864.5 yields 5859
